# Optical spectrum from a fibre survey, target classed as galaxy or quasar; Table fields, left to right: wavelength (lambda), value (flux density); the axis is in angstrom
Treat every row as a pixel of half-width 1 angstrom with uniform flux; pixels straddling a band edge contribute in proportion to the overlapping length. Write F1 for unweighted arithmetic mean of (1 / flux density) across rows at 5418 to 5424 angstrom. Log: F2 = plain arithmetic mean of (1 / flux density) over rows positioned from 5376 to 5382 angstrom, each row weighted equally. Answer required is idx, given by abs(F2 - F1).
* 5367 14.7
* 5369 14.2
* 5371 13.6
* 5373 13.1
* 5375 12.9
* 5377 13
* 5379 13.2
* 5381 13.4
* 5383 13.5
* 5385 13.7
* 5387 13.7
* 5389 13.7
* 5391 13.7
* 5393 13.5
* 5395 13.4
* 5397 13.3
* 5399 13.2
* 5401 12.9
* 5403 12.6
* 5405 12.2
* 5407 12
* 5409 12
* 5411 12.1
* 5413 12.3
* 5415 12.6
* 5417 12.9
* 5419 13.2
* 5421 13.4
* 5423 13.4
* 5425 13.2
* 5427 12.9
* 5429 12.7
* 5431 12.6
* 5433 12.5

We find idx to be 0.001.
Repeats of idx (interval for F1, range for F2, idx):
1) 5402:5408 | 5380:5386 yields 0.008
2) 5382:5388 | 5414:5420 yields 0.004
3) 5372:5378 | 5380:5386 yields 0.003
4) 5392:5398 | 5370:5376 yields 0.001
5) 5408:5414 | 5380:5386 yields 0.009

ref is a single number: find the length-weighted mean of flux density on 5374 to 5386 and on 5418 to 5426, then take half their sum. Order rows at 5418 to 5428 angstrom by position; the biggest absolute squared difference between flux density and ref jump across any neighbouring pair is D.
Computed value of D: 0.145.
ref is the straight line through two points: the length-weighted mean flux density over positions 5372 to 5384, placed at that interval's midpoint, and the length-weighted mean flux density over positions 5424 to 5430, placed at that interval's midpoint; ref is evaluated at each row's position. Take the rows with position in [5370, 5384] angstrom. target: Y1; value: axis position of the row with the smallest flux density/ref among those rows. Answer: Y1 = 5375 angstrom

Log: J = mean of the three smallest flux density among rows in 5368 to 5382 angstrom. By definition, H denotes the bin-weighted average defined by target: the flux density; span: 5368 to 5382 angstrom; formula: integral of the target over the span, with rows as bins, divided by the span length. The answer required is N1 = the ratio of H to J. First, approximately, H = 13.3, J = 13.00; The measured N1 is 1.03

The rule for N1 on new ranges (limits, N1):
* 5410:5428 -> 1.05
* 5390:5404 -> 1.03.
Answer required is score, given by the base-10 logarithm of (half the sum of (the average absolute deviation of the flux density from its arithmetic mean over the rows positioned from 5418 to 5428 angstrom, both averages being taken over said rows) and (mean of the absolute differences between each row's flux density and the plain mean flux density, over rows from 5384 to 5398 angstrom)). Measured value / -0.84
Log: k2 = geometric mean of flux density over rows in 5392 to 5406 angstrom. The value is 13.0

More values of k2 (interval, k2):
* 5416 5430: 13.1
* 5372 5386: 13.3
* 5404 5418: 12.3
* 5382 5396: 13.6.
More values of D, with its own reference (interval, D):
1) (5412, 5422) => 0.505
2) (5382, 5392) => 0.123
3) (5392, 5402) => 0.145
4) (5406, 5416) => 0.505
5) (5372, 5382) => 0.117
